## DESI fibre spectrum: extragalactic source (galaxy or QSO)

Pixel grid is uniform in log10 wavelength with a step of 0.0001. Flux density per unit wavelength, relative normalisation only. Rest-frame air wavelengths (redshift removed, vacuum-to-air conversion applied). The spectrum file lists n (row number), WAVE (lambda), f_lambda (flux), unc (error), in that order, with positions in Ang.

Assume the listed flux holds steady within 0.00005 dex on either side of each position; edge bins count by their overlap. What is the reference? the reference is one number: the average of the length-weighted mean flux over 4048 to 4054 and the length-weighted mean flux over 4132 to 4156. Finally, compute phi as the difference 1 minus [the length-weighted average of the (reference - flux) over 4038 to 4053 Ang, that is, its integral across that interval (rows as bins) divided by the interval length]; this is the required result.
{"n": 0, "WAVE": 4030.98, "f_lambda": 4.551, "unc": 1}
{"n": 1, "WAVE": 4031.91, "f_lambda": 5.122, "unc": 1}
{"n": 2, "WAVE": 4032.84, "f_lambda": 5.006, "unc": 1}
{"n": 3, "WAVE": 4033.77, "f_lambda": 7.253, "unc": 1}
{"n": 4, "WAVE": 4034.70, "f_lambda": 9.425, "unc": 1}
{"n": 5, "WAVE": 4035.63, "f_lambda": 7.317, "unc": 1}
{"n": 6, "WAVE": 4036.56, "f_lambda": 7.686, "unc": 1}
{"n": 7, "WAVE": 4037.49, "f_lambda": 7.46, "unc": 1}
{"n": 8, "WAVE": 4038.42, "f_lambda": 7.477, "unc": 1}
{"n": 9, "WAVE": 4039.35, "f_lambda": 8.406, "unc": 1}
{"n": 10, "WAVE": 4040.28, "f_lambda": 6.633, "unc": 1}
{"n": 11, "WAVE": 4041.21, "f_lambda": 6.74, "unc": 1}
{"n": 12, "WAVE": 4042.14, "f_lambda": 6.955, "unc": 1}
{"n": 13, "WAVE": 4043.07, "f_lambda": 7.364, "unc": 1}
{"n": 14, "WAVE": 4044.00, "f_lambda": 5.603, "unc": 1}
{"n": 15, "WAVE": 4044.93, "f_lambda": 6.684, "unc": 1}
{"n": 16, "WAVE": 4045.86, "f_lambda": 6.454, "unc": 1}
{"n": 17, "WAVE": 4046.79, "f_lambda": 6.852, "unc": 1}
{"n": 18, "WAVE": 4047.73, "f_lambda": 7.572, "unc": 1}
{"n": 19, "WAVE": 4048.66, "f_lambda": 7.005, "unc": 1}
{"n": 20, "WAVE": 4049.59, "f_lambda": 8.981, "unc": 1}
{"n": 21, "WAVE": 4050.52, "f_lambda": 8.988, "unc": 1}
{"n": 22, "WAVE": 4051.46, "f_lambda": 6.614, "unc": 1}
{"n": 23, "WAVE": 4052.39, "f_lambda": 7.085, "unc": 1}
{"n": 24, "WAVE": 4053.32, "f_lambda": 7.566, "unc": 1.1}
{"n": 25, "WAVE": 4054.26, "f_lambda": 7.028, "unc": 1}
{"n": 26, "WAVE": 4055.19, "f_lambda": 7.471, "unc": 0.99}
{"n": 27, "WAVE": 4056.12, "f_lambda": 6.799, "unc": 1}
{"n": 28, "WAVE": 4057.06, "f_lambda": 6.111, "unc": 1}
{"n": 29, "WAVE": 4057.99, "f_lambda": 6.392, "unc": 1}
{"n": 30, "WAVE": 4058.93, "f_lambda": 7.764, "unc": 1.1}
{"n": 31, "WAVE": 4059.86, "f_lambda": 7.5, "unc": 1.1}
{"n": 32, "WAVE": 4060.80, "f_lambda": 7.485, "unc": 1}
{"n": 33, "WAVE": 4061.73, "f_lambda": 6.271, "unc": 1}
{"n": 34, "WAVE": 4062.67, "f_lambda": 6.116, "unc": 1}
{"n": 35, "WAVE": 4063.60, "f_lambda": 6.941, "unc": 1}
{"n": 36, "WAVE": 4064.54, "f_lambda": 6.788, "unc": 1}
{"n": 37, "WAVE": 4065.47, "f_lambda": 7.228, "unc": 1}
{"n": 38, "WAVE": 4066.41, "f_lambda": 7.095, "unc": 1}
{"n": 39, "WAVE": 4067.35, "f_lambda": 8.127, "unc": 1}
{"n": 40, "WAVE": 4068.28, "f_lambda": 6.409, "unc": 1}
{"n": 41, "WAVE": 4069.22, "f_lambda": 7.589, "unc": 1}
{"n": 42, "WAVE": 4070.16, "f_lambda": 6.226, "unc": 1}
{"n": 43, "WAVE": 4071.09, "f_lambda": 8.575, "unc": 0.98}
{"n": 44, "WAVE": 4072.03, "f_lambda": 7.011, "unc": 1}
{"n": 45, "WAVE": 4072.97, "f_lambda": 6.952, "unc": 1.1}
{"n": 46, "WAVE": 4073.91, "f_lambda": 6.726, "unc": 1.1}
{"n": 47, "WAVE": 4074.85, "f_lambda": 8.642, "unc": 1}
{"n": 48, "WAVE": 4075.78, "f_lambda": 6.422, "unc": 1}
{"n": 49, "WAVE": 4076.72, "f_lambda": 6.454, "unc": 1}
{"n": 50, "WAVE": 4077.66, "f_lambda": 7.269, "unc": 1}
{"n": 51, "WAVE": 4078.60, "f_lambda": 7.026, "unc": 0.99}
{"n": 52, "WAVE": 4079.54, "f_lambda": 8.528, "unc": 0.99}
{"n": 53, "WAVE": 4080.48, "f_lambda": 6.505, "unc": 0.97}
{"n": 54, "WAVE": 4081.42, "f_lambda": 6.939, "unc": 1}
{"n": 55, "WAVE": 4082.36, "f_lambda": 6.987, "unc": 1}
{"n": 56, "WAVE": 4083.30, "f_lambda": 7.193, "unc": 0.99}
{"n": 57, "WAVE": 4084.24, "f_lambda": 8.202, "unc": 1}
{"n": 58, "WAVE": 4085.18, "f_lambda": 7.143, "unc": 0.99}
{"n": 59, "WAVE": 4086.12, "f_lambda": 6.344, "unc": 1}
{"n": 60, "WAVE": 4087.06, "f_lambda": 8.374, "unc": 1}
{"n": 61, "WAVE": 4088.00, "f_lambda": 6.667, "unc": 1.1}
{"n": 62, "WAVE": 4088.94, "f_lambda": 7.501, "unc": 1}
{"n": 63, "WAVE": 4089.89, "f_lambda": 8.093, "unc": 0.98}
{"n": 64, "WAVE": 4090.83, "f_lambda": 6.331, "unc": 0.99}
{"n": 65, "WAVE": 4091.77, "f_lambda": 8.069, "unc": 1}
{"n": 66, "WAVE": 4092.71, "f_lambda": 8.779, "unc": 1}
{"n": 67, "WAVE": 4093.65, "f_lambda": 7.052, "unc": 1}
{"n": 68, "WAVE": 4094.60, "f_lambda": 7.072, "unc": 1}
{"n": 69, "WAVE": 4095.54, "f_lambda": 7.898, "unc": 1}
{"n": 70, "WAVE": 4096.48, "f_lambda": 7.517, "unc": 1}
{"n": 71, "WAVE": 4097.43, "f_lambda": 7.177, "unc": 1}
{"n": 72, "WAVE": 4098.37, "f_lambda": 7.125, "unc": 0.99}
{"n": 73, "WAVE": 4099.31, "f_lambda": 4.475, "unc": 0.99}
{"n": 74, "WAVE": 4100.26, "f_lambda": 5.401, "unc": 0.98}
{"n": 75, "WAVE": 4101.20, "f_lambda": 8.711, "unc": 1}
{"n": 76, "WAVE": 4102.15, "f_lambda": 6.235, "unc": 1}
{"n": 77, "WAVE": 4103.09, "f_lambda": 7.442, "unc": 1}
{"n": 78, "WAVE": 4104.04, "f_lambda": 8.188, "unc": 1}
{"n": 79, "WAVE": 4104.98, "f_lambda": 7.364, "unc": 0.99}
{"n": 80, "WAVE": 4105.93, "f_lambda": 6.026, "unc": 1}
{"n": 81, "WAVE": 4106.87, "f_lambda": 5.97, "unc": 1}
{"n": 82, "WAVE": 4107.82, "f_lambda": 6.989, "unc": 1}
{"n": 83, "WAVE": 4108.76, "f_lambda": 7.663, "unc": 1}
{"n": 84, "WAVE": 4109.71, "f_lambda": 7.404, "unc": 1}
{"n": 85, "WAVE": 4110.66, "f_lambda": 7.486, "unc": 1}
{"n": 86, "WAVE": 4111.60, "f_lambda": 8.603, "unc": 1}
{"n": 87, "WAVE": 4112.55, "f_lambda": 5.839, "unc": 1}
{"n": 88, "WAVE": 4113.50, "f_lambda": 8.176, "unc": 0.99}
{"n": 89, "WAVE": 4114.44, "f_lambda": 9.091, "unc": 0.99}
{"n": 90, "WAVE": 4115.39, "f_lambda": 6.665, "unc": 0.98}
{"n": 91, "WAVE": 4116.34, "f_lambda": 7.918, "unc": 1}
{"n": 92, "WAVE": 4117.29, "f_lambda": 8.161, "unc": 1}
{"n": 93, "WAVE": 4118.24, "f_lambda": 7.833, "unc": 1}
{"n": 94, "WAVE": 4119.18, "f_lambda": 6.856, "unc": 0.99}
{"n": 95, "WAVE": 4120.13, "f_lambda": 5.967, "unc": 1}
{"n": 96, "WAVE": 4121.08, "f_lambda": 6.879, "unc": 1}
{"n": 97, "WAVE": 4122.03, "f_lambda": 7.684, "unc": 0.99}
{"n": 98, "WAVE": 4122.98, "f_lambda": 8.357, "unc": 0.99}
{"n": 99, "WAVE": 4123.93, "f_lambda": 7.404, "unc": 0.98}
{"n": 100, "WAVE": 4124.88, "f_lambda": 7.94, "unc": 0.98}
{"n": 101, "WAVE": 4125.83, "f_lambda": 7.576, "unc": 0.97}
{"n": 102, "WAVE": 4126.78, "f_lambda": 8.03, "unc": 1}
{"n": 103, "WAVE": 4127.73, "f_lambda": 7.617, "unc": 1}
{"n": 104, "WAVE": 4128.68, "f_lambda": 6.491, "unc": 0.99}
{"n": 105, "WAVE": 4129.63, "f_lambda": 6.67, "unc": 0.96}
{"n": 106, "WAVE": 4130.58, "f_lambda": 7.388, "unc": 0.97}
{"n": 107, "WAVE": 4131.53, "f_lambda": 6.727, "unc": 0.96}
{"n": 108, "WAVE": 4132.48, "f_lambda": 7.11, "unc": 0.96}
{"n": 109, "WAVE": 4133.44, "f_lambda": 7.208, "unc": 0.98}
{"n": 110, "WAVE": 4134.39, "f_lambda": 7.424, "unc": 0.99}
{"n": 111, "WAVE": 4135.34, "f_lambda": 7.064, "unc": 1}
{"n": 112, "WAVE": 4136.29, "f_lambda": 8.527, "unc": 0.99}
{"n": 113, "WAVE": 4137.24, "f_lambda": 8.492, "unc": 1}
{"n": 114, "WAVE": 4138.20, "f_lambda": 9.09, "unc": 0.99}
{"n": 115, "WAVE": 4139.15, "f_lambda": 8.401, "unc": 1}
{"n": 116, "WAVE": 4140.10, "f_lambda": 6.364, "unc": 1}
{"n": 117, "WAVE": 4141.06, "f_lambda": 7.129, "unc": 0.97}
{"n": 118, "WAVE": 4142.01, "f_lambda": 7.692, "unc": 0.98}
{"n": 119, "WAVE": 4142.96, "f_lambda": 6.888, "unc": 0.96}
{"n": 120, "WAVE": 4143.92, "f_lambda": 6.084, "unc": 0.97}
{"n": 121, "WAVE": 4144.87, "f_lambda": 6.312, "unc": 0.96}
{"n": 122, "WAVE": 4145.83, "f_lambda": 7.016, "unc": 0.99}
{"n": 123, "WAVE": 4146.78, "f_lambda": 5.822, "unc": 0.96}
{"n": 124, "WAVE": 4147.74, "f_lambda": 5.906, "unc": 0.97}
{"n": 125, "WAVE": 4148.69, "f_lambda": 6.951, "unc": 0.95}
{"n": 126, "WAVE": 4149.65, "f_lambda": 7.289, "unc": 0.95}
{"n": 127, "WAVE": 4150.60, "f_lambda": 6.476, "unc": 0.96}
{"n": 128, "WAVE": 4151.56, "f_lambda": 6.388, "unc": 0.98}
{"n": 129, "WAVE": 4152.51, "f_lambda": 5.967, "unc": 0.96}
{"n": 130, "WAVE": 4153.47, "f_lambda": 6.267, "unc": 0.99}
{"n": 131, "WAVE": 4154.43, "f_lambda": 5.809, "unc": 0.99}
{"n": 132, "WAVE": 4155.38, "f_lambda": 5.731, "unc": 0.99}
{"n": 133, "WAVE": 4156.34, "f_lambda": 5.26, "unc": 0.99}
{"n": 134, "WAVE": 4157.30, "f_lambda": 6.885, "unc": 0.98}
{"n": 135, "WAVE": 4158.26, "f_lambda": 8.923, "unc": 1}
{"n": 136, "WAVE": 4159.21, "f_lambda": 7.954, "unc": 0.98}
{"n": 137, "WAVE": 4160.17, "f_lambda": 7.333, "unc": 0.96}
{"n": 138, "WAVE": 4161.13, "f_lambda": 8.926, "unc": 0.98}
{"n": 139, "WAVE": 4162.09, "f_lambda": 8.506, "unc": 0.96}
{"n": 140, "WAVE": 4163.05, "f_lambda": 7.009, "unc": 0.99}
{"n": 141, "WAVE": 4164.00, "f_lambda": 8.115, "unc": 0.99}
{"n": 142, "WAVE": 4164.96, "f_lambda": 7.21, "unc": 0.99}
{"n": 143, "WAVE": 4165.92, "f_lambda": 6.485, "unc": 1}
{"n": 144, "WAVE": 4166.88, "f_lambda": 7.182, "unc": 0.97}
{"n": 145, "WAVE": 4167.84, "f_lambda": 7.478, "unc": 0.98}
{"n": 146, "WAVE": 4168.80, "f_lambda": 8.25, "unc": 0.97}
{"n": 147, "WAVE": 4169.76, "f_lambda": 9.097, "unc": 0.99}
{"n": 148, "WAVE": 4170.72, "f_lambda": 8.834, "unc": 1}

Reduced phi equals 0.91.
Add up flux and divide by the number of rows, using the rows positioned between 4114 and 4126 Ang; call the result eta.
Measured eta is 7.56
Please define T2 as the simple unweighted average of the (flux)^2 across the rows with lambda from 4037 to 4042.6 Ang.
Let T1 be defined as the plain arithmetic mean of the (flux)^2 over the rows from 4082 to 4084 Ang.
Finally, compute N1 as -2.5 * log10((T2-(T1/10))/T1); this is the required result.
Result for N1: 0.04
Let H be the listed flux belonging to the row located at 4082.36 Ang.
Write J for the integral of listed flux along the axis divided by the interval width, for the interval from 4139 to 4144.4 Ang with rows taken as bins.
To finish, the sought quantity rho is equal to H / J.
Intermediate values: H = 6.987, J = 7.02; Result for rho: 1.00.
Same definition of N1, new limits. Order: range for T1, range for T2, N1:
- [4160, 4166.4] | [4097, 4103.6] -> 0.43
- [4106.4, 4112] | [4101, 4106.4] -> 0.12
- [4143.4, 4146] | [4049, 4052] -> -0.46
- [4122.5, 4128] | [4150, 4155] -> 0.70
